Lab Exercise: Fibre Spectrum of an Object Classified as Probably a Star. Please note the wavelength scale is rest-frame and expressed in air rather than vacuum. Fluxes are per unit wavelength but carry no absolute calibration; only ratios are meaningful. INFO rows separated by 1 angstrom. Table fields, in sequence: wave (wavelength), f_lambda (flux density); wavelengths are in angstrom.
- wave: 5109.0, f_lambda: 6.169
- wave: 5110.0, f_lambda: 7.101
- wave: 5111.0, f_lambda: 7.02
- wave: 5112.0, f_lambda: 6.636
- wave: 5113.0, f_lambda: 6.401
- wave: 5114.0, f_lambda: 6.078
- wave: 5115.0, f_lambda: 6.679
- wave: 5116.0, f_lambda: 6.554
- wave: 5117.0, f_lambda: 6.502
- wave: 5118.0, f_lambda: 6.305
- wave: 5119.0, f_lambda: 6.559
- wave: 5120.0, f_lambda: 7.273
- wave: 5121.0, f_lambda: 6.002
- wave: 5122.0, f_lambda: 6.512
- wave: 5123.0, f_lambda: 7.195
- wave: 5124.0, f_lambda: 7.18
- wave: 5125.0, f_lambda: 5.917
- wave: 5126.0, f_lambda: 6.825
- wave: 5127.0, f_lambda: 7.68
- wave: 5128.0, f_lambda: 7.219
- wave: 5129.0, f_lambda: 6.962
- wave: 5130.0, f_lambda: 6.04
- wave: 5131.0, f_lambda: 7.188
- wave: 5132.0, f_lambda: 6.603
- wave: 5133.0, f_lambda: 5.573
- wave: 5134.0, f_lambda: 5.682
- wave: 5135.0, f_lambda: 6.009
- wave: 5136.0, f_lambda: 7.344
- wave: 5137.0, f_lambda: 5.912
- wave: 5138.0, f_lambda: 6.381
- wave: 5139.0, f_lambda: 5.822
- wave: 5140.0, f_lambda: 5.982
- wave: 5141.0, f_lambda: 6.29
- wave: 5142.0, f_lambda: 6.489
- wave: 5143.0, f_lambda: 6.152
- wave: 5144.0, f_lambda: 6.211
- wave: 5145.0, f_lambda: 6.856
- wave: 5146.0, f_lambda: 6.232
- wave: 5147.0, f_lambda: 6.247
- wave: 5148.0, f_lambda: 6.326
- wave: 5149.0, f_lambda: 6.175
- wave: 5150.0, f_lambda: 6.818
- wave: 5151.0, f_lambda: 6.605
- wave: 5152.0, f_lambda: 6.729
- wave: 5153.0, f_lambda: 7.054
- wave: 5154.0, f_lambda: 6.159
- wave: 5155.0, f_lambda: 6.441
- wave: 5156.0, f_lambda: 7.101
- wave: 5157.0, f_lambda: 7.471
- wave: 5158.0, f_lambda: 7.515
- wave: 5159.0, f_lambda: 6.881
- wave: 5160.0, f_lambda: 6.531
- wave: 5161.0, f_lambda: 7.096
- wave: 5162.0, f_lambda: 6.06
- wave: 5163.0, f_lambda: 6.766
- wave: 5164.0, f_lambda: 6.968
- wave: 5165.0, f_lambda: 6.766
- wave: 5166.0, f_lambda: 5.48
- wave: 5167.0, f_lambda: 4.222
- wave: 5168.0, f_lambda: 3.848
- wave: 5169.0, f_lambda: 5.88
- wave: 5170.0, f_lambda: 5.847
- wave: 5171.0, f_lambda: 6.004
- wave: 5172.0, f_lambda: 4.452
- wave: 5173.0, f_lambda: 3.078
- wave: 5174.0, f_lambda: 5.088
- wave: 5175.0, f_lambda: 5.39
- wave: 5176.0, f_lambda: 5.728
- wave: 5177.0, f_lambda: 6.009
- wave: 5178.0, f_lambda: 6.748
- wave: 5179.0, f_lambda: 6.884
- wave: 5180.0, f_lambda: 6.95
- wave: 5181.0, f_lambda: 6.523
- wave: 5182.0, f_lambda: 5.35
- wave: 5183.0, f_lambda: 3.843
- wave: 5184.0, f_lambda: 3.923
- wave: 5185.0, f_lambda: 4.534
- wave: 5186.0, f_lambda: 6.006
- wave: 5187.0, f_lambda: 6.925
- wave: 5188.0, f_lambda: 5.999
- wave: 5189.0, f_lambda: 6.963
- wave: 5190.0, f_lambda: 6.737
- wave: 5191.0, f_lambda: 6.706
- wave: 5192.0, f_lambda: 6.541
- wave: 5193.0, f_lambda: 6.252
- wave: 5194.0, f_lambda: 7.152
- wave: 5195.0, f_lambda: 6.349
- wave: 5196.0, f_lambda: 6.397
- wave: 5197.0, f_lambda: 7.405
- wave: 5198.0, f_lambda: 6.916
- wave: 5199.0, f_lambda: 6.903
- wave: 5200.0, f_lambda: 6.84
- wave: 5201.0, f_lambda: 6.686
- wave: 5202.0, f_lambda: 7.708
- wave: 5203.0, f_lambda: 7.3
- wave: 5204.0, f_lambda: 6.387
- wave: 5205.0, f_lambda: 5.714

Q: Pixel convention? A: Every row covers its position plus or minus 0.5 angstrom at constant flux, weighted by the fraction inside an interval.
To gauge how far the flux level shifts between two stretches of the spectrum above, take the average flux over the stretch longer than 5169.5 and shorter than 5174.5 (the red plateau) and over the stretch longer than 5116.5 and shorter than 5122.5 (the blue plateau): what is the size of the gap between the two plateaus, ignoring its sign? 1.6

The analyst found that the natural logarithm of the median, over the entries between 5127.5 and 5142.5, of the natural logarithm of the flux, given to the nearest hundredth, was 0.61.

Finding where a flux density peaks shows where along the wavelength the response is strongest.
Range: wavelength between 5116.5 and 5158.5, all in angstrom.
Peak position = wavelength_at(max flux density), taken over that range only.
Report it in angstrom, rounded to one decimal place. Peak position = 5127.0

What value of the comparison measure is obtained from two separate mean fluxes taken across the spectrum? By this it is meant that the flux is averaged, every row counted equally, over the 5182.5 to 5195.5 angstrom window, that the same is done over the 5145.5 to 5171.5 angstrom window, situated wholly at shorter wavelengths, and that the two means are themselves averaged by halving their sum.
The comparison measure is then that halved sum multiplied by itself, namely 38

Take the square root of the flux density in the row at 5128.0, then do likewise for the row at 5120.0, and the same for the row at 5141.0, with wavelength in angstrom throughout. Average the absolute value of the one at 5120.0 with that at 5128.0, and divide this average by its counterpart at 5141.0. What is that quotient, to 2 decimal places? 1.07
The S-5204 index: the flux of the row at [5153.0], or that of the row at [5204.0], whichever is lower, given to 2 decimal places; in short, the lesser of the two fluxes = 6.39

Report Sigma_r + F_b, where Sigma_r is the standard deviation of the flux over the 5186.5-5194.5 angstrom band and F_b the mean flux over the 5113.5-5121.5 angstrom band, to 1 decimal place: 6.9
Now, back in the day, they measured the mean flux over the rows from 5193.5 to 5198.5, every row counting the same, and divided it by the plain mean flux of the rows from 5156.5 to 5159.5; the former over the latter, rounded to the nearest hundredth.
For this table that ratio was 0.94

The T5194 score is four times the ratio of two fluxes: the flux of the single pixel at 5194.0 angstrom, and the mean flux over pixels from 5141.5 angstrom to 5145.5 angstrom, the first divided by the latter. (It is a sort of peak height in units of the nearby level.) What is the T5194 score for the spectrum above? 4.5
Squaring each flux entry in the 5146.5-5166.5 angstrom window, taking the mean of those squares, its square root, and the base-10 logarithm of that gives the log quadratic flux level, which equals 0.825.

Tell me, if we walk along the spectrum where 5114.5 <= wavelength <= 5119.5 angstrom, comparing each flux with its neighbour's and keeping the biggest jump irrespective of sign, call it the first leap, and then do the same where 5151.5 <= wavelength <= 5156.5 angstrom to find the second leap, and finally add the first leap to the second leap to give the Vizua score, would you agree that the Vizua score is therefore 1.1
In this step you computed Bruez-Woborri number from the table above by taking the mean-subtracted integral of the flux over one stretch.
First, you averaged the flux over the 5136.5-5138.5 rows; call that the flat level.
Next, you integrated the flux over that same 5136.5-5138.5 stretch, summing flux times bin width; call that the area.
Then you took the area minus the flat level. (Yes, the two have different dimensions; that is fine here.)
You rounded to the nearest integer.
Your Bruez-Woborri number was 6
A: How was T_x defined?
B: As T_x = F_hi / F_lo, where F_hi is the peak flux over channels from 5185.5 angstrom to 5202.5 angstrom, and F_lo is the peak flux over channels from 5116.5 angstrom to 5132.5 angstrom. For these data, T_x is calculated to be 1.00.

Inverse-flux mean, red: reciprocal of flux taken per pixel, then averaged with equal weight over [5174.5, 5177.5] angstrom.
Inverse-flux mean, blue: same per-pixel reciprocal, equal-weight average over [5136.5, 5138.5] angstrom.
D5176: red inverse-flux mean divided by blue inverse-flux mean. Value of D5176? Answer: 1.1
